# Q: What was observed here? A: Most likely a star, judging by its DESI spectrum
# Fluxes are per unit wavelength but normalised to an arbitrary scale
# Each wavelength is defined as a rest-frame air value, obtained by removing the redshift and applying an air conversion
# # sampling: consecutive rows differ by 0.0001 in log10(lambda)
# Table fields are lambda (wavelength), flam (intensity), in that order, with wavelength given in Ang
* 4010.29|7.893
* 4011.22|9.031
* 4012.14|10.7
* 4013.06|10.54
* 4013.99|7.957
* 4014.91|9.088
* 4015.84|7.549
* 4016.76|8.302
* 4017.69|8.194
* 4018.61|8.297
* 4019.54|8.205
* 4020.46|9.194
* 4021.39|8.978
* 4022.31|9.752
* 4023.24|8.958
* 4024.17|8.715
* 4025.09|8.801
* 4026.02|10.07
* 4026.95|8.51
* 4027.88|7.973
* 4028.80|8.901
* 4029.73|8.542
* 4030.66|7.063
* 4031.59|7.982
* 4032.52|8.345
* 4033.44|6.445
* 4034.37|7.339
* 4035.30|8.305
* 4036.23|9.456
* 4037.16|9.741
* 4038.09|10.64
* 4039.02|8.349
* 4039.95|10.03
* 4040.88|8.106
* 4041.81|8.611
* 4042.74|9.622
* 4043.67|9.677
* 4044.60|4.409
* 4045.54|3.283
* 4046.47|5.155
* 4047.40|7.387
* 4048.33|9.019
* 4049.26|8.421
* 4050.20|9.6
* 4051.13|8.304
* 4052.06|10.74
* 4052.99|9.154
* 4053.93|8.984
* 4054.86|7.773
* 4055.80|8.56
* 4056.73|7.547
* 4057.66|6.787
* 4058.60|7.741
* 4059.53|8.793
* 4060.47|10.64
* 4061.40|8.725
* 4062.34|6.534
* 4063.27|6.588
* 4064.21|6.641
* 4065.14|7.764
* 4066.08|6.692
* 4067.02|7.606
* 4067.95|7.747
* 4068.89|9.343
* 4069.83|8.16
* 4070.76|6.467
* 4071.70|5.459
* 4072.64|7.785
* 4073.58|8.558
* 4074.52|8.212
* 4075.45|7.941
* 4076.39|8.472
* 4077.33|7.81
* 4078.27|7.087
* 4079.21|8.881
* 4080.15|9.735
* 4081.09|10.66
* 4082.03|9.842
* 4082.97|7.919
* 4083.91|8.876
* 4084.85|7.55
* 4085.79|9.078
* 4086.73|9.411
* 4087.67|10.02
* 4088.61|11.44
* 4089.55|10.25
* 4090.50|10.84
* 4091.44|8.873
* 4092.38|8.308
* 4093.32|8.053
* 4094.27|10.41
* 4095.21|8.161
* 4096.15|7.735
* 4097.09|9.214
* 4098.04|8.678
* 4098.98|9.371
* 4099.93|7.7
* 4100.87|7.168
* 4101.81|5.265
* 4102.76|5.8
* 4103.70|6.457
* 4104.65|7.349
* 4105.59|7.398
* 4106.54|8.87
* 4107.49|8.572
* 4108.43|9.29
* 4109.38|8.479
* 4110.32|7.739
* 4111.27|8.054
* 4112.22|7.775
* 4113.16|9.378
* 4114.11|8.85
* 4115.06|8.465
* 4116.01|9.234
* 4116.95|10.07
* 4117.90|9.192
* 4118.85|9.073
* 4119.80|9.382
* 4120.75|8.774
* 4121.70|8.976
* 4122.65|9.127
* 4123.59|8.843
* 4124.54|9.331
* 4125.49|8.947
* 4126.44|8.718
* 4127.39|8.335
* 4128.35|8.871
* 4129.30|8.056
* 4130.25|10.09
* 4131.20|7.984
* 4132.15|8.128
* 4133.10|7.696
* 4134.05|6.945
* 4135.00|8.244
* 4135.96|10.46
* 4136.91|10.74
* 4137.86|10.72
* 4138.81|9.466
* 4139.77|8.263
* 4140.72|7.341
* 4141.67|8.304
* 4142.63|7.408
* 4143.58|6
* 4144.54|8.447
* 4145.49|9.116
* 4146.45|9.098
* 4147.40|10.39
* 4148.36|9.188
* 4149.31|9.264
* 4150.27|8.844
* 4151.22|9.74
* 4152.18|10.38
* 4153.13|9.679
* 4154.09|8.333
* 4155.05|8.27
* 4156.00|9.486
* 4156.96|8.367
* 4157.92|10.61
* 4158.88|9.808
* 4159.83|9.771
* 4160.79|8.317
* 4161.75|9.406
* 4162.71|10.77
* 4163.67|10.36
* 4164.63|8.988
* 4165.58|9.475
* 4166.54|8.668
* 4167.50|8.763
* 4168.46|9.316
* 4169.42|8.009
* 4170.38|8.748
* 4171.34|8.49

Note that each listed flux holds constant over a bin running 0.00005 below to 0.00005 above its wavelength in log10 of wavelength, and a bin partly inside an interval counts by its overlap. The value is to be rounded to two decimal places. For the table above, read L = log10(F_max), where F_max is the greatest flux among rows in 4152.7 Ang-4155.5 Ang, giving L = 0.99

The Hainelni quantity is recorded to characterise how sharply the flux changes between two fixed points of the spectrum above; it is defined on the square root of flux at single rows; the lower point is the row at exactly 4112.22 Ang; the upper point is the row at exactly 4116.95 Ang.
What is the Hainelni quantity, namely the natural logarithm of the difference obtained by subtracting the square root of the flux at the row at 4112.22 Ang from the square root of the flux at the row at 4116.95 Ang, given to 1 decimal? -1.0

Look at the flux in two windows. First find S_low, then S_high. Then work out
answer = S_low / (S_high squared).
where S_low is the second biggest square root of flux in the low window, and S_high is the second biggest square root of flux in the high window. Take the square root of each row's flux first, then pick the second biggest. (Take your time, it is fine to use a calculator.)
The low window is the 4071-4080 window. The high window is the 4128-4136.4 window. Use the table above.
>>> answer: 0.29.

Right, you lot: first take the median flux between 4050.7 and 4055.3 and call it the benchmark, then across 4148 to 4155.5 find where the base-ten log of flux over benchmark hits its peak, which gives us 4152.18 Ang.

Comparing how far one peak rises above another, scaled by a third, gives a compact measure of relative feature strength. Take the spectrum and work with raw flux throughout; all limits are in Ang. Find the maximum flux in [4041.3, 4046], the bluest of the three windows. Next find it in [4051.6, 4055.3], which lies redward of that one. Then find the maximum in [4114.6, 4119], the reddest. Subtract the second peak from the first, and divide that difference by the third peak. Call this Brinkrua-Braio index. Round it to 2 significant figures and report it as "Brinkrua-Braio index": -0.11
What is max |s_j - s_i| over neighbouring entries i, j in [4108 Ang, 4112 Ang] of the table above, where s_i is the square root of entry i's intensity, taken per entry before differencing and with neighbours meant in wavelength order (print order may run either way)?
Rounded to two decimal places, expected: 0.14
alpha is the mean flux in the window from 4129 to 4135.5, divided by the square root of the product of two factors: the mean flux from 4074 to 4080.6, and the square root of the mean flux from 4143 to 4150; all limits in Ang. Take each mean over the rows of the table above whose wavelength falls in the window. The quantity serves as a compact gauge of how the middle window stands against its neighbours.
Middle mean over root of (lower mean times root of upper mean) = 1.65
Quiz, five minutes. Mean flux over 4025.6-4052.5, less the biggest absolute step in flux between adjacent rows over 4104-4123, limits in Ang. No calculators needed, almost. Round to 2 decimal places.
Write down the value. 6.67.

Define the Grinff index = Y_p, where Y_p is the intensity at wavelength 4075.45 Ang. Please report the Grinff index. 7.941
